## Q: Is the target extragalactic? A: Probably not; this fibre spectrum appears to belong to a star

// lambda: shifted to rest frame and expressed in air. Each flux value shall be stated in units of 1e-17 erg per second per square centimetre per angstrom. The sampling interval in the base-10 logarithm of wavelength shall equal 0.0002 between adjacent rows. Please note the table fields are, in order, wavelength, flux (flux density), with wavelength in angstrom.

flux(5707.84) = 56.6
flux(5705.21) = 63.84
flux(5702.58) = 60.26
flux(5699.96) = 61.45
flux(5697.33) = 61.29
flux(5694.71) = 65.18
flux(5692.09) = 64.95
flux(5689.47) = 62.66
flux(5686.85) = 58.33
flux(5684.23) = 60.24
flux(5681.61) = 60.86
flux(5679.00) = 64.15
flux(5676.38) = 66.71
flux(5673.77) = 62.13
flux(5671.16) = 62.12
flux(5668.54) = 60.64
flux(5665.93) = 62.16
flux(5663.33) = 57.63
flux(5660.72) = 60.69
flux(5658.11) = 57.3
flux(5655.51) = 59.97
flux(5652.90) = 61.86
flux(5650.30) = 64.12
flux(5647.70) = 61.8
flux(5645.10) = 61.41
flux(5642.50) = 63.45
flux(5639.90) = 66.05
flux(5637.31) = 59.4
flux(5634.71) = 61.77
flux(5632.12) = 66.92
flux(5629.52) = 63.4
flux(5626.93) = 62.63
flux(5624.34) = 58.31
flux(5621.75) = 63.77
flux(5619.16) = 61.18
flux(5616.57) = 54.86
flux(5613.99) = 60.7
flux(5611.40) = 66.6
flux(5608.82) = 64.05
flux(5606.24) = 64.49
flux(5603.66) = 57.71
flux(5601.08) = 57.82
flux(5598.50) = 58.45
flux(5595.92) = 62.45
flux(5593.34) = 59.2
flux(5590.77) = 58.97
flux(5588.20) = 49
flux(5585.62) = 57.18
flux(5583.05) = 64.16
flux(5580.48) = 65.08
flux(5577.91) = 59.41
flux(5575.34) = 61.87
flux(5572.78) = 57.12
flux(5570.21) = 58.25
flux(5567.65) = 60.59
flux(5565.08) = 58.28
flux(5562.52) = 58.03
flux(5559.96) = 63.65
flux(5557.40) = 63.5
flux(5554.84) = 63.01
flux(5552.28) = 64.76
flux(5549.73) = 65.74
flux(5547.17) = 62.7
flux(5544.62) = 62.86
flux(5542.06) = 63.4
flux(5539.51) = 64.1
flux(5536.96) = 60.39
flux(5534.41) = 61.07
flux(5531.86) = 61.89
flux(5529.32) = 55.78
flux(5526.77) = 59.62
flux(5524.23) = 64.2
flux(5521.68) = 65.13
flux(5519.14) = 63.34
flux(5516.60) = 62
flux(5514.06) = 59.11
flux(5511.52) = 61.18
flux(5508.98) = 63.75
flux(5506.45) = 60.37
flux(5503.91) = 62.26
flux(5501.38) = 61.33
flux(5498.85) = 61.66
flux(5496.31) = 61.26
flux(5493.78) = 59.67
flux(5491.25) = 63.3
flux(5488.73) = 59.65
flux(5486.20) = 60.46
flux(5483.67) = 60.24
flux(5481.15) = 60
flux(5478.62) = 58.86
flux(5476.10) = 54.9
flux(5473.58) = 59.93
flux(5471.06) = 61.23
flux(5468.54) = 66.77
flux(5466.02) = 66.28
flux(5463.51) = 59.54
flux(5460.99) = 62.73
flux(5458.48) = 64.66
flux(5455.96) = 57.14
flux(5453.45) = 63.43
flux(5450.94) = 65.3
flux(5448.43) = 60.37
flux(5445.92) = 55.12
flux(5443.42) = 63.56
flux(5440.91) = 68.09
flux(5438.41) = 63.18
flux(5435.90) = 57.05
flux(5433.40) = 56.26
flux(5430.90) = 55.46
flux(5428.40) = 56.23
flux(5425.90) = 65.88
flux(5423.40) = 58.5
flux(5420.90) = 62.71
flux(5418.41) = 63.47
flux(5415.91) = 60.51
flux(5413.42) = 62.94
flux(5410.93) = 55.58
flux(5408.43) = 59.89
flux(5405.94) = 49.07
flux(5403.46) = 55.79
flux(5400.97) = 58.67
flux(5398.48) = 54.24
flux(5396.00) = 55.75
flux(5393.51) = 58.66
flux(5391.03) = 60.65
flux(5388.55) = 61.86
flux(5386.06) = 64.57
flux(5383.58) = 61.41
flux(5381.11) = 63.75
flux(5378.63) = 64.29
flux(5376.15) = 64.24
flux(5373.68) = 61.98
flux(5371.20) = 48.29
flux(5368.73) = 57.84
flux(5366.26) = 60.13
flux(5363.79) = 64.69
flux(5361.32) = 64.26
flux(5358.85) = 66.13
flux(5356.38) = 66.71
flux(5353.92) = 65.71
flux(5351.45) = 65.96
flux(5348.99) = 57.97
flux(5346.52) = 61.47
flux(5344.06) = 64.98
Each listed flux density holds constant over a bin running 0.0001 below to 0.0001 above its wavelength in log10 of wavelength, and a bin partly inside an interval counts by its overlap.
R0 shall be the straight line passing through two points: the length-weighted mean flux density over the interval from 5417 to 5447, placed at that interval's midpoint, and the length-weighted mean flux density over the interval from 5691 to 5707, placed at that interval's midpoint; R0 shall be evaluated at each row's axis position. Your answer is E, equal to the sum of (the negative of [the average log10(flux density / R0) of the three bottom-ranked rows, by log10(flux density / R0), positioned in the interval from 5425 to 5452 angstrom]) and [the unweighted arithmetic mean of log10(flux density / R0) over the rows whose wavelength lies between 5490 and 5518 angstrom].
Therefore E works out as 0.039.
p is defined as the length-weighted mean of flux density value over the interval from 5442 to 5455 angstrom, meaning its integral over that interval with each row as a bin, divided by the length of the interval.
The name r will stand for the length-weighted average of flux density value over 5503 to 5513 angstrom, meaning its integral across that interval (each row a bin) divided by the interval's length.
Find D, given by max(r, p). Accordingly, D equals 62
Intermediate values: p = 62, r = 61.8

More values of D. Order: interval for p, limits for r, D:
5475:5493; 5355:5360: 66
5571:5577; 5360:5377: 60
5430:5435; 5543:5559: 64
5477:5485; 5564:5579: 59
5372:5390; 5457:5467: 63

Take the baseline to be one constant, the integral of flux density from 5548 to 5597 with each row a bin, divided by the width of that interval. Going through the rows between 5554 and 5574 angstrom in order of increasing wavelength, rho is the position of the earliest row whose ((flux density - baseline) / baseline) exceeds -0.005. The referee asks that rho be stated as 5554.84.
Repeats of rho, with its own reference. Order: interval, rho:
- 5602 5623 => 5606.24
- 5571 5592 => 5575.34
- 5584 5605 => 5595.92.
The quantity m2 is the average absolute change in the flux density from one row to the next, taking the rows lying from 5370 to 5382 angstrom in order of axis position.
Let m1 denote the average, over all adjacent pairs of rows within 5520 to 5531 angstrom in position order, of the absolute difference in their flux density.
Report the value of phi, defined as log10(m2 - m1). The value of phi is 0.008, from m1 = 3.1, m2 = 4.1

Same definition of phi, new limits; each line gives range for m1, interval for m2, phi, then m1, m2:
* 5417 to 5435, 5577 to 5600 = -0.012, 3.9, 4.9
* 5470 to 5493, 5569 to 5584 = -0.026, 2.0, 3.0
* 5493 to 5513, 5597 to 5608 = -0.035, 1.6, 2.5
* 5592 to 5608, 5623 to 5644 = -0.173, 3.0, 3.6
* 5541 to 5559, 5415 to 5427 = 0.426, 1.2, 3.8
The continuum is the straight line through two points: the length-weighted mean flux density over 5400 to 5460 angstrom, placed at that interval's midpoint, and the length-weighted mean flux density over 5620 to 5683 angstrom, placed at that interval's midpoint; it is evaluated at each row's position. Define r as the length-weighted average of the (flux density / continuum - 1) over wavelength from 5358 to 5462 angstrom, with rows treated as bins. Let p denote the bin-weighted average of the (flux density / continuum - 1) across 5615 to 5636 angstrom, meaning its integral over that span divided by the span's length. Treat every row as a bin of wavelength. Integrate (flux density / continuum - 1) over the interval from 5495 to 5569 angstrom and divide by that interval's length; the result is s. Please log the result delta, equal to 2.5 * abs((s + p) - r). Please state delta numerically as 0.009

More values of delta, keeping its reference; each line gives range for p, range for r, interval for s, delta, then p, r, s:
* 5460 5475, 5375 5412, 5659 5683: 0.098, 0.04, -0.01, -0.007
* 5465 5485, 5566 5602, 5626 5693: 0.108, 0.01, -0.04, -0.001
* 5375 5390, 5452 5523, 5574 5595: 0.038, 0.06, 0.02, -0.033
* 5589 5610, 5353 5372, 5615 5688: 0.188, -0.02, 0.04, -0.008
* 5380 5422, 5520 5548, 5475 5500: 0.075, -0.01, 0.02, -0.008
